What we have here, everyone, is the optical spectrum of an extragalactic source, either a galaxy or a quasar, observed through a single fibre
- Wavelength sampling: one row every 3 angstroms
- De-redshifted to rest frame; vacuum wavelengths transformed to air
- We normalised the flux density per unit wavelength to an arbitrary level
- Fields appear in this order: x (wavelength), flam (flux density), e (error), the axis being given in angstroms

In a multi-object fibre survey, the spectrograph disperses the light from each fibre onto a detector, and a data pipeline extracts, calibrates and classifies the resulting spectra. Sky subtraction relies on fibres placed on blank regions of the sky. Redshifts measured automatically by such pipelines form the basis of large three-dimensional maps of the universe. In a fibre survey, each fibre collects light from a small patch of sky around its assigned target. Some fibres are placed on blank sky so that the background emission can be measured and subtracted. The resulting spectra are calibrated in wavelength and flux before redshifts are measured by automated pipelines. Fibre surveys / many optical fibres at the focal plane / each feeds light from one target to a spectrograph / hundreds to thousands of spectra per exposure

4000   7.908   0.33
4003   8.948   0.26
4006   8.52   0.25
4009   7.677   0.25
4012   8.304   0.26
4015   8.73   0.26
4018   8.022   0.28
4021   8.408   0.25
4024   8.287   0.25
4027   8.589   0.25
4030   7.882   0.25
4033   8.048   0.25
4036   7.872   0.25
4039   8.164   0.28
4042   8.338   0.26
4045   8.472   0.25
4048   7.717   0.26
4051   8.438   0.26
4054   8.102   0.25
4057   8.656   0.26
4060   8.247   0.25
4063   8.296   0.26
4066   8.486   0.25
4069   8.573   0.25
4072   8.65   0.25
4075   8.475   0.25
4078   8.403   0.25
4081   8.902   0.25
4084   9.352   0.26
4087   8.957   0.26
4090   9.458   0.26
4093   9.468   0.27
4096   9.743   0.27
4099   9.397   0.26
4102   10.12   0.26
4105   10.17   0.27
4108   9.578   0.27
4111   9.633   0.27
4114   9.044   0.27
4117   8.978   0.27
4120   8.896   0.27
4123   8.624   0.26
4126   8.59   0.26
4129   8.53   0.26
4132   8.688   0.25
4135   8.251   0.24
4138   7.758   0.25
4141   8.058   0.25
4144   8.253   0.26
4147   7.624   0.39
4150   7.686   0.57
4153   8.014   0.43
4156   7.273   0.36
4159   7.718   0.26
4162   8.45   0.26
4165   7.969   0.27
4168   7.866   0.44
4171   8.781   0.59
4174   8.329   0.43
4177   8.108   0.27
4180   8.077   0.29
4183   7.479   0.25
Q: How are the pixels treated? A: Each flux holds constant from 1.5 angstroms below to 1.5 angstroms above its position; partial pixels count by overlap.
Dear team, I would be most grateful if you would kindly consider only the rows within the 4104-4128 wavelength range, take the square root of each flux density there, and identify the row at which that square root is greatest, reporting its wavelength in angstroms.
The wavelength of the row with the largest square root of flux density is 4105 angstroms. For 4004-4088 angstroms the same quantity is 4084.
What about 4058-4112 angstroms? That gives 4105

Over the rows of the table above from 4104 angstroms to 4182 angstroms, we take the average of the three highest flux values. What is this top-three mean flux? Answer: 9.8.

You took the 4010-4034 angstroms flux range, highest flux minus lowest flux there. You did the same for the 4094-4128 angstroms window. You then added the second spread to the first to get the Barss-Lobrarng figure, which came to 2.43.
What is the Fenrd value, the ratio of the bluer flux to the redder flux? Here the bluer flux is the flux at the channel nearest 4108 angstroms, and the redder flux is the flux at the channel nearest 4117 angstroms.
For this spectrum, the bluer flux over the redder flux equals 1.07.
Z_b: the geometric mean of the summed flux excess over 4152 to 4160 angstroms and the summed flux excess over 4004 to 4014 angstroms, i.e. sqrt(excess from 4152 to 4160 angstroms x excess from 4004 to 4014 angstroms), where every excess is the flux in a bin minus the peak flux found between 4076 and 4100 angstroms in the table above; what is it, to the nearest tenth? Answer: 5.4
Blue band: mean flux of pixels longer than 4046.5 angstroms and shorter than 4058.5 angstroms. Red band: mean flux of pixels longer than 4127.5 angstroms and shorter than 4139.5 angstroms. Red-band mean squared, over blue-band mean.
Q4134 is 8.39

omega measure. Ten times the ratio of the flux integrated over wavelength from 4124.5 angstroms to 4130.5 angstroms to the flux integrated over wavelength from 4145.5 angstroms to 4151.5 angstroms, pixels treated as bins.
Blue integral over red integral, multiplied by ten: 11.2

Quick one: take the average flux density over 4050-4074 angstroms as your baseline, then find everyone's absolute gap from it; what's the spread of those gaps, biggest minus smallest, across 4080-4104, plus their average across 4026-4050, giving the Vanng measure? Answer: 1.6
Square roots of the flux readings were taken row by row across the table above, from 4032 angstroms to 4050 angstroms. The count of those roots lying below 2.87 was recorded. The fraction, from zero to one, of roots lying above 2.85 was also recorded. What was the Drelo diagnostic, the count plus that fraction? 4.5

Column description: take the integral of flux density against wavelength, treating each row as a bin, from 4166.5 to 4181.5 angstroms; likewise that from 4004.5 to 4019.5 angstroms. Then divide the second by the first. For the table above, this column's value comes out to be 1.00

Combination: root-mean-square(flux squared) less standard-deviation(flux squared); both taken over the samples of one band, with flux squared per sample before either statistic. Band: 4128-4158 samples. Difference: 58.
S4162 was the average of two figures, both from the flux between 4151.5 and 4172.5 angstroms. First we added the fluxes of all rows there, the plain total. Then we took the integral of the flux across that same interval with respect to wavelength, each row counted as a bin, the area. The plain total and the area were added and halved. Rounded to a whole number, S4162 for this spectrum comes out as 112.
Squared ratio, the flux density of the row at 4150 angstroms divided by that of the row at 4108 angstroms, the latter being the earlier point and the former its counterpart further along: 0.64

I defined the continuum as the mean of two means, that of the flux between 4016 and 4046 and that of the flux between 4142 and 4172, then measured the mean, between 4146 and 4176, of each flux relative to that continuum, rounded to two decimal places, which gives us 0.99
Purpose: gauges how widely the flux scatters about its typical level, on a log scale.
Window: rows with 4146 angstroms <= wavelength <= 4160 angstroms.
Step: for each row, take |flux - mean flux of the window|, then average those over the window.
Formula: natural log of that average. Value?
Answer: -1.76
